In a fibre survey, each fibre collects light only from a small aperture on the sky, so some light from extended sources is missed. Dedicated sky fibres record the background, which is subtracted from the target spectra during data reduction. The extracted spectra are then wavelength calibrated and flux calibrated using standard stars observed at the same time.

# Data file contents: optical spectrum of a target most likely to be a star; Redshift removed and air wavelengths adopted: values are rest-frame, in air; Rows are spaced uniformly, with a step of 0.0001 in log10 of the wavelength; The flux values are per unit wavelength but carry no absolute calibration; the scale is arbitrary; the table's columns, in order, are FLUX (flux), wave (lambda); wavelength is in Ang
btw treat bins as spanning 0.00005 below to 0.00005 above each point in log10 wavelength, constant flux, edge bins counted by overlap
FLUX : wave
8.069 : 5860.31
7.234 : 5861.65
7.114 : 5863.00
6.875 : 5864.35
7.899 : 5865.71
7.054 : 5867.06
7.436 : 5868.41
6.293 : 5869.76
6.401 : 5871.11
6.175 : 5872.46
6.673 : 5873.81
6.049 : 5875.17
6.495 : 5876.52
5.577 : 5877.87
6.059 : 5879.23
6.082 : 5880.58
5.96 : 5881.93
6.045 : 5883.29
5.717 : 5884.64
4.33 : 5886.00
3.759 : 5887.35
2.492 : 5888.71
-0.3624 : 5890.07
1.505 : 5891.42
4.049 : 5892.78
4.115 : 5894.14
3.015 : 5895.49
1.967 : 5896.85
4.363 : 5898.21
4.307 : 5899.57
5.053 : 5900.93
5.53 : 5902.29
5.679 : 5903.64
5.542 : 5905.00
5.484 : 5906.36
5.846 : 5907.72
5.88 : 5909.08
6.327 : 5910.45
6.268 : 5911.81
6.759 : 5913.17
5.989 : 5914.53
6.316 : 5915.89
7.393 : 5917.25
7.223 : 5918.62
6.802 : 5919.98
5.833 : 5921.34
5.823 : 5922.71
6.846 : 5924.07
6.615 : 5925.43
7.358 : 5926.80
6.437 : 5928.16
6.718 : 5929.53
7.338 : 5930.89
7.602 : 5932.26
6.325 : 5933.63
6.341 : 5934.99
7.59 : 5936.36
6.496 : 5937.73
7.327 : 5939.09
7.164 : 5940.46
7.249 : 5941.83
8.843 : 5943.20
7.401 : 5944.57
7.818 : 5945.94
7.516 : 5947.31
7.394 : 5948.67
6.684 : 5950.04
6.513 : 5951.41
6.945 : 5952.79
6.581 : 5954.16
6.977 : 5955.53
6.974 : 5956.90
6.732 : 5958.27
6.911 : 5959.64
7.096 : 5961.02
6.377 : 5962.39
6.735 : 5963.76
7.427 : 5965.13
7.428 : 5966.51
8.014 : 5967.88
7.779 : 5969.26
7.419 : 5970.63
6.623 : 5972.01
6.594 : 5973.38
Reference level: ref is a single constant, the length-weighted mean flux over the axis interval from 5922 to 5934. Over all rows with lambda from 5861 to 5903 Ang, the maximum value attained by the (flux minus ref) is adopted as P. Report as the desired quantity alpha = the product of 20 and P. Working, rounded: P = 1.1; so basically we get 22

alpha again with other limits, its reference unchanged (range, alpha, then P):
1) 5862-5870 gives 22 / 1.1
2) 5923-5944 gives 41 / 2.1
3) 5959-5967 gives 13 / 0.6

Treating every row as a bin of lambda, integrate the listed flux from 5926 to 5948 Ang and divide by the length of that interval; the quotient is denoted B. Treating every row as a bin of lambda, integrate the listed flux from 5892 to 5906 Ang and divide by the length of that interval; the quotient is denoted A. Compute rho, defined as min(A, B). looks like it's 4.4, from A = 4.4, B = 7.22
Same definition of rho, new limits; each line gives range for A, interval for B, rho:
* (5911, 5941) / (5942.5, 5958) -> 6.8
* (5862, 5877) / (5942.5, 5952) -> 6.8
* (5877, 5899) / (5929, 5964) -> 4.1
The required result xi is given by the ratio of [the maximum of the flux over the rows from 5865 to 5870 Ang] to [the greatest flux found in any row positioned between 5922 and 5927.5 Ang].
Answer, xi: 1.1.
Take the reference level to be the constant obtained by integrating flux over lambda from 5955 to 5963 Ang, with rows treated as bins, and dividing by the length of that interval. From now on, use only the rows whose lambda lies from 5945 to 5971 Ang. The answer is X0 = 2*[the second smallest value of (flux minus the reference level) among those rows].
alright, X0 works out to -1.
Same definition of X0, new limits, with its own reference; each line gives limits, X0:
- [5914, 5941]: -2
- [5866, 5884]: -2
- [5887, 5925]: -11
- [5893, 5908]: -8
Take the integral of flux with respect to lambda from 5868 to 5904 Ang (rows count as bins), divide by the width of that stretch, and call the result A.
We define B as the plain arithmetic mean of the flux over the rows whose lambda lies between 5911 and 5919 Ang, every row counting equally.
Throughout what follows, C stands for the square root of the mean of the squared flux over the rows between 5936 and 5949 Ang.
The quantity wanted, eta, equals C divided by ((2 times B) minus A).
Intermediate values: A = 5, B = 6.66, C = 7.5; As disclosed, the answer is 0.9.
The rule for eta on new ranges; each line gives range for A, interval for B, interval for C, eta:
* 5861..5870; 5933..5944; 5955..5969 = 1.0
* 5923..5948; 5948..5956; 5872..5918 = 0.8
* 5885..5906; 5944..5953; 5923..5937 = 0.7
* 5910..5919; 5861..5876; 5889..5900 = 0.5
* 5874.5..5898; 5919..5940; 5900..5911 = 0.6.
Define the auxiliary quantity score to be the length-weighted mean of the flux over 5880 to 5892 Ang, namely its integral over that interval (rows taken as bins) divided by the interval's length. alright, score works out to 3.9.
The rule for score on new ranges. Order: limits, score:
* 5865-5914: 5.2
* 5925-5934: 6.9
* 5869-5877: 6.4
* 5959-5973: 7.2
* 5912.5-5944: 6.9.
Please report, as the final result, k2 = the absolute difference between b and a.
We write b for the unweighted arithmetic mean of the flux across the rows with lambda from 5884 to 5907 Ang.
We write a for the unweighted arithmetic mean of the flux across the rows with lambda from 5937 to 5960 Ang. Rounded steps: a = 7.1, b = 3.91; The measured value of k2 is 3.2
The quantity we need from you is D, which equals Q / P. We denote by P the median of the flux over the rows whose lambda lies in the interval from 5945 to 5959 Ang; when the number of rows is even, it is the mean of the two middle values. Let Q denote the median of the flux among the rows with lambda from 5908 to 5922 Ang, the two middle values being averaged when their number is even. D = 0.9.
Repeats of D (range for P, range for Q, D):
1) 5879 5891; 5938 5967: 1.2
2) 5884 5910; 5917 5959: 1.6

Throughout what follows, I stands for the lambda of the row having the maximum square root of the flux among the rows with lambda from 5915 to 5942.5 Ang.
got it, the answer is 5932.26 Ang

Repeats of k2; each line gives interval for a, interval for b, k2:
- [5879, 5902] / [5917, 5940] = 2.8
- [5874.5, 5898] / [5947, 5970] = 2.8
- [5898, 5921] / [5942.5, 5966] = 1.2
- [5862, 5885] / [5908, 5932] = 0.1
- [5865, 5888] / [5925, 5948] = 1.1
